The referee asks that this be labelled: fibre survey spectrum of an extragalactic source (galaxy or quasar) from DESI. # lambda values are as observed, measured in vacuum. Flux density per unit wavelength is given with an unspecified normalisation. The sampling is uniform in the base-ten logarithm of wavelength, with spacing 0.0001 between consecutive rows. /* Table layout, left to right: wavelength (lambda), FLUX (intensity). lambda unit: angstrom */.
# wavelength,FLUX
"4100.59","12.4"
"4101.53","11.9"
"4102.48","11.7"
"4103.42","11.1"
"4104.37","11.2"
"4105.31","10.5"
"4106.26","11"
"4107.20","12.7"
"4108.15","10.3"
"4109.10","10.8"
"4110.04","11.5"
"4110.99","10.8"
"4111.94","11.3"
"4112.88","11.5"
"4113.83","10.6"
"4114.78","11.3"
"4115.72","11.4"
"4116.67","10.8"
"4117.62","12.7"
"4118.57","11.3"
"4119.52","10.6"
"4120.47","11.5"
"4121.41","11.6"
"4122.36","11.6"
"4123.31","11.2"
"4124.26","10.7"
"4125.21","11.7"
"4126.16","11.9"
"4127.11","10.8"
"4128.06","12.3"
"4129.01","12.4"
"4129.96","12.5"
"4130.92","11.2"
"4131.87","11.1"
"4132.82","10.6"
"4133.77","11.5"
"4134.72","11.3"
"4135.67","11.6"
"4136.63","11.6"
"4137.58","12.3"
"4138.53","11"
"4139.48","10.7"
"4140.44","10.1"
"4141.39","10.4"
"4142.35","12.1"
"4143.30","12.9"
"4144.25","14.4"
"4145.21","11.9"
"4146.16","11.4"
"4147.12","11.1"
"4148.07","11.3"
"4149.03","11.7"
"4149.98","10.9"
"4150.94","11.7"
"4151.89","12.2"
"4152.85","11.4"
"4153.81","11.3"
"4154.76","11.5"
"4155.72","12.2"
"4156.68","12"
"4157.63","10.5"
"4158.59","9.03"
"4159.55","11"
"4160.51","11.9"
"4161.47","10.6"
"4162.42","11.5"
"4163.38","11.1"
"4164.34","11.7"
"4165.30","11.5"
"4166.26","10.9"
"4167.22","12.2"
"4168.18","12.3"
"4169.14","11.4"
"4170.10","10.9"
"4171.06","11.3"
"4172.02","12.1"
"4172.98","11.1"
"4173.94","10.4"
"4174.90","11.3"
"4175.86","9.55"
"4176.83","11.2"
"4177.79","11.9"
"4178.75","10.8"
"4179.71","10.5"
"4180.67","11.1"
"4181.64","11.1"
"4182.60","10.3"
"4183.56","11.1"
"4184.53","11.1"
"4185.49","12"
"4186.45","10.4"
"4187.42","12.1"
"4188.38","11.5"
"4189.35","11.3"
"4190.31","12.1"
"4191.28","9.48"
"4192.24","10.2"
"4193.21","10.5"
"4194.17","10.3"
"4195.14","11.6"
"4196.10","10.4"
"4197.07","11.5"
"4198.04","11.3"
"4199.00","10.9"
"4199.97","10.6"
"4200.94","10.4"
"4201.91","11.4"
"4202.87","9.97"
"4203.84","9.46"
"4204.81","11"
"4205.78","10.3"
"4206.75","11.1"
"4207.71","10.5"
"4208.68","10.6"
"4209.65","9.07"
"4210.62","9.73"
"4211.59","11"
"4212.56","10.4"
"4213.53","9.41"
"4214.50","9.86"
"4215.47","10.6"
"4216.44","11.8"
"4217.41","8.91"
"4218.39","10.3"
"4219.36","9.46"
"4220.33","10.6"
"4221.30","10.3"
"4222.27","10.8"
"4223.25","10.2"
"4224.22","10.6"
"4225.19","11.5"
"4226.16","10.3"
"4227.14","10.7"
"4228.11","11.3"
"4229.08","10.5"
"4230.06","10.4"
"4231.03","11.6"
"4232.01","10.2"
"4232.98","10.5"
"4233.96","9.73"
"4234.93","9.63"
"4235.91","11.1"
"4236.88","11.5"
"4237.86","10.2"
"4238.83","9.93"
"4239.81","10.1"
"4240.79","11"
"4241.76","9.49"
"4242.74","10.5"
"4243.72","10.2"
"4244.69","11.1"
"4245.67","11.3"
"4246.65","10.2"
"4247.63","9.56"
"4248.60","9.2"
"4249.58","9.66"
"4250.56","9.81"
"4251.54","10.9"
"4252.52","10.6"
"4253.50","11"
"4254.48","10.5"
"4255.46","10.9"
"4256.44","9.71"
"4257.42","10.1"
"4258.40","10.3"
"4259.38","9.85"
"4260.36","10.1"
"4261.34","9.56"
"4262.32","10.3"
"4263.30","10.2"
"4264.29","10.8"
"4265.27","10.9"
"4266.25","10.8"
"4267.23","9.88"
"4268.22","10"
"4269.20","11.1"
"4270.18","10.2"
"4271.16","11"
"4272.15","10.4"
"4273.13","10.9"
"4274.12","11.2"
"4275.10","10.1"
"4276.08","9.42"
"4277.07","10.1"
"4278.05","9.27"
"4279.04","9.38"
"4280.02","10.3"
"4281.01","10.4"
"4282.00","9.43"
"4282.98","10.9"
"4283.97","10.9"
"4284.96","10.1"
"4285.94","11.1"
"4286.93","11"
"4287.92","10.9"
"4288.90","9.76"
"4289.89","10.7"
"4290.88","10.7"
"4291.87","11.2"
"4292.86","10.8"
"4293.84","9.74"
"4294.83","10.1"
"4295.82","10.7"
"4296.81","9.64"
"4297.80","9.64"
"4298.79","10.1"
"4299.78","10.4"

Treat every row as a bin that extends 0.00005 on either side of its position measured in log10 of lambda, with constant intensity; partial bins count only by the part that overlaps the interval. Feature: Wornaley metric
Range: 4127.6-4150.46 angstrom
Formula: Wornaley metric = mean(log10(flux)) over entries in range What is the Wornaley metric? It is 1.06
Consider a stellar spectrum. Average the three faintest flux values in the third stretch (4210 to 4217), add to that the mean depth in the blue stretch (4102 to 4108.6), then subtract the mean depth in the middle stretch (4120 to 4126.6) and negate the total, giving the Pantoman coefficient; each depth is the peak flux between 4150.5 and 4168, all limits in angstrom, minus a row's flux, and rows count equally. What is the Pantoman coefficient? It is -9.9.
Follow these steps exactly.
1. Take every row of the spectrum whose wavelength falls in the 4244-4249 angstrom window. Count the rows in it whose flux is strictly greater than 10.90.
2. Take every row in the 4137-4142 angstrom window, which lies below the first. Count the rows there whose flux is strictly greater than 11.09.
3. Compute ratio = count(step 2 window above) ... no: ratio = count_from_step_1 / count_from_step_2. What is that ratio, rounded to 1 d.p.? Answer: 2.0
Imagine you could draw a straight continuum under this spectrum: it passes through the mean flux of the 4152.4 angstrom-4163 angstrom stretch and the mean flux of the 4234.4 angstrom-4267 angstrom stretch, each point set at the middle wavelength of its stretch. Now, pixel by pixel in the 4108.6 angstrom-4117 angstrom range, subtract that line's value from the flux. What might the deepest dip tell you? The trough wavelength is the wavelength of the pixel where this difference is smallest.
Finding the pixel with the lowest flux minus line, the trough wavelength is 4113.83 angstrom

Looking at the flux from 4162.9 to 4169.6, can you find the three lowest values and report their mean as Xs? 11.1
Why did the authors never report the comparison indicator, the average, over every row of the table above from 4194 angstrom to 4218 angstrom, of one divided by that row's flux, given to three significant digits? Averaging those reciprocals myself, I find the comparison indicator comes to 0.0959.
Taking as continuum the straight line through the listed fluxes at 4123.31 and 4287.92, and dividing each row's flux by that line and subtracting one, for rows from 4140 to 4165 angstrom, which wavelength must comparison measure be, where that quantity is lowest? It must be 4158.59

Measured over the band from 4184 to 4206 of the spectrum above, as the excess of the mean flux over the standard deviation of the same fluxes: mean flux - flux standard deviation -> 10.1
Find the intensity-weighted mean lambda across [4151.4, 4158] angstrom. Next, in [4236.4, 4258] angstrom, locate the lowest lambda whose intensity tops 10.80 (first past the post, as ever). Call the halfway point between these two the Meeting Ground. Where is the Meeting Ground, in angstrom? 4195.8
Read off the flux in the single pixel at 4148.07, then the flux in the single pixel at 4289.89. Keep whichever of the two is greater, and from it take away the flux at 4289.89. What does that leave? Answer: 0.60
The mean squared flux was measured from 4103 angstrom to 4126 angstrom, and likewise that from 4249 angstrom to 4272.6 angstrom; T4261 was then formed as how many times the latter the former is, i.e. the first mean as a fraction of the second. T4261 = 1.18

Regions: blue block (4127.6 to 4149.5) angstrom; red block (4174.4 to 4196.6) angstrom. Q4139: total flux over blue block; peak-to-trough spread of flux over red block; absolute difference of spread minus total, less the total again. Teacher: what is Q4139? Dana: -2.6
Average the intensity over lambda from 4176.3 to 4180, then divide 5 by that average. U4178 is 0.450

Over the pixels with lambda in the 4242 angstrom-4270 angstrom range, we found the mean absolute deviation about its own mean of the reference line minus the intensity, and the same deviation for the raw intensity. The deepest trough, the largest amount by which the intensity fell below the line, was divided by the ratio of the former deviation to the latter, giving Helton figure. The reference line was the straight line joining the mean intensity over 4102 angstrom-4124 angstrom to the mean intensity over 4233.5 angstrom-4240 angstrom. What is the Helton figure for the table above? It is 1.0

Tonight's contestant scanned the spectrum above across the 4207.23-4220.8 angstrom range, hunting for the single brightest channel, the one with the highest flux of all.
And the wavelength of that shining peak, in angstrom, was 4216.44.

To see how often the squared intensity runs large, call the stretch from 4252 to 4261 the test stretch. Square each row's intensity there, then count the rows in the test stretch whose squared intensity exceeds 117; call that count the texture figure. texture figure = 2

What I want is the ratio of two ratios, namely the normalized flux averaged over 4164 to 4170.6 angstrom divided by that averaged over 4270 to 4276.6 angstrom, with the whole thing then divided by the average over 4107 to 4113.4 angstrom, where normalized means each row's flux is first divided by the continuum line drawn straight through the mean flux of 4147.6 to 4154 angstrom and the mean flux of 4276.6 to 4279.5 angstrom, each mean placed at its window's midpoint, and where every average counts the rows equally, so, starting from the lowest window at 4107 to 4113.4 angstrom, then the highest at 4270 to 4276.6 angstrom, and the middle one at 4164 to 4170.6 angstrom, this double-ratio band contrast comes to 1.02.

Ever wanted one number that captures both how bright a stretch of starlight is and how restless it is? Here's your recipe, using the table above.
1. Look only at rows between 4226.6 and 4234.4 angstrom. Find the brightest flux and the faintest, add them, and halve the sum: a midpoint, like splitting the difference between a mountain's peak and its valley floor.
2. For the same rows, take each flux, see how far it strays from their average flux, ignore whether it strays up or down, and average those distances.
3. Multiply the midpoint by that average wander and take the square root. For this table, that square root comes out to 2.16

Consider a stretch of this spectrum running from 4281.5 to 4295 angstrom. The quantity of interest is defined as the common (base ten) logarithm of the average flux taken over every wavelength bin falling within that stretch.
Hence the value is 1.02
